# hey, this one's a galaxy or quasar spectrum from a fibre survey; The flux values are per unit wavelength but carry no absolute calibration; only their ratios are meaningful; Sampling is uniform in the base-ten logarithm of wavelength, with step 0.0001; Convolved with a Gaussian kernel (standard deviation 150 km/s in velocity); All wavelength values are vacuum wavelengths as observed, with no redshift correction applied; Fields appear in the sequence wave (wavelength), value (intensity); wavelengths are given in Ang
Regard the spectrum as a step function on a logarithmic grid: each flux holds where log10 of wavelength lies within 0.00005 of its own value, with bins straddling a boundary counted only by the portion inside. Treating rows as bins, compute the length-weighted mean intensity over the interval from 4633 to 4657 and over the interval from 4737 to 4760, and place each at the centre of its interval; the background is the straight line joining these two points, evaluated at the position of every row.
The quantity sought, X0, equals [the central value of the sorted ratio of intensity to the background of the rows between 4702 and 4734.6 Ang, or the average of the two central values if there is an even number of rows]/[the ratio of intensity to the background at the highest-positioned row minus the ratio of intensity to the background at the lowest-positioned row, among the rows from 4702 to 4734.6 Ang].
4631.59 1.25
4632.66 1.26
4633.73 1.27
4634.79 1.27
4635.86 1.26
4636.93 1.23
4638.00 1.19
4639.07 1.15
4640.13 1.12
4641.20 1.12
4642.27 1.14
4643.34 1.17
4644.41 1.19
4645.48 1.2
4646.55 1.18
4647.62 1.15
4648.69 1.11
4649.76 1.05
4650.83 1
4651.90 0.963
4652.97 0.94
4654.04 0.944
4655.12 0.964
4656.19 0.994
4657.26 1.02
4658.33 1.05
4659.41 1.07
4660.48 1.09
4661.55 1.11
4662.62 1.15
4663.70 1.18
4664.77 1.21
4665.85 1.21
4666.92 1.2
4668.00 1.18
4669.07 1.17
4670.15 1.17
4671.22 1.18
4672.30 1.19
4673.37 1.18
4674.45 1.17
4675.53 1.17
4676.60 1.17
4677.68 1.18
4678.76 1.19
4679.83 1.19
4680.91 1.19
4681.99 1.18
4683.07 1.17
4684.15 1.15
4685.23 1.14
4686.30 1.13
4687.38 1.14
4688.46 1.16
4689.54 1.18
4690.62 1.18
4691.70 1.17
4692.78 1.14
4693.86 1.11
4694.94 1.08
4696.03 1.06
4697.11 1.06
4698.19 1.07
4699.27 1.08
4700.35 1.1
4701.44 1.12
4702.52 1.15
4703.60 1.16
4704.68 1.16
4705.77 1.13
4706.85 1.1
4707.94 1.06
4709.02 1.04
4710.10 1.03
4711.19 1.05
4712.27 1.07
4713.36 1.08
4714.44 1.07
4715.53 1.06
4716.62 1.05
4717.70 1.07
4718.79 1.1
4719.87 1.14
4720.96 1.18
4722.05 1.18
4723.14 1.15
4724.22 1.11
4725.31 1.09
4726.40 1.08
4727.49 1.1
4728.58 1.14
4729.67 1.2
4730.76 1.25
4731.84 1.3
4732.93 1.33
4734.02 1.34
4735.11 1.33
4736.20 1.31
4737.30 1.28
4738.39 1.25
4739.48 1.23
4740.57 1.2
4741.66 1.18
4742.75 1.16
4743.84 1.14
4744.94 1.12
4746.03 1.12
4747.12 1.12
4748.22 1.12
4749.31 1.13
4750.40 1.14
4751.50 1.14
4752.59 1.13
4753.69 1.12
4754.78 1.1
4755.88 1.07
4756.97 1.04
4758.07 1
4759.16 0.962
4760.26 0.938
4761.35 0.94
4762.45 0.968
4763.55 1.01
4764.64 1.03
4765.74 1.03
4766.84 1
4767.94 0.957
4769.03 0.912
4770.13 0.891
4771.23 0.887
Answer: 6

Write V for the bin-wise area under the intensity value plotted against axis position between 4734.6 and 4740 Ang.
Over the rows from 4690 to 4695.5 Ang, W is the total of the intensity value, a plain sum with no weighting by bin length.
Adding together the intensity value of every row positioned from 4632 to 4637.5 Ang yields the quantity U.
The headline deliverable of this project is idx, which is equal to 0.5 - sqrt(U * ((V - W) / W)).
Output -0.66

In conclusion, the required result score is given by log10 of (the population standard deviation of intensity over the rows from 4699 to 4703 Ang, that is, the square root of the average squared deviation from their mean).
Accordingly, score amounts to -1.59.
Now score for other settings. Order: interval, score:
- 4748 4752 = -2.08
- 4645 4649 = -1.47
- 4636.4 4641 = -1.38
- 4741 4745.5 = -1.65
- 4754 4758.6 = -1.43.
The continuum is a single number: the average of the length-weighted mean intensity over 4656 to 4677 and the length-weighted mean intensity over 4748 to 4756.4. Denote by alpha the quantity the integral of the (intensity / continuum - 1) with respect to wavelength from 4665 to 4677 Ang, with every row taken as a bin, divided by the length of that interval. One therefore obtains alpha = 0.044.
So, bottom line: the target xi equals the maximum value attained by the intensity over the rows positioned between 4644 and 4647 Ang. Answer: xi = 1.2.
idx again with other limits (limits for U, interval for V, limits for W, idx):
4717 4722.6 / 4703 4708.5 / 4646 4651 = -0.34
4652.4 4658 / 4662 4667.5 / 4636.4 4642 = -0.28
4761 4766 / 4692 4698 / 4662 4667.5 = -0.21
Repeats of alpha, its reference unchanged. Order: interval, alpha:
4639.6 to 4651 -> 0.002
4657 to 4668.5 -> 0.004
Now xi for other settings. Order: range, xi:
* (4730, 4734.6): 1.34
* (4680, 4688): 1.19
